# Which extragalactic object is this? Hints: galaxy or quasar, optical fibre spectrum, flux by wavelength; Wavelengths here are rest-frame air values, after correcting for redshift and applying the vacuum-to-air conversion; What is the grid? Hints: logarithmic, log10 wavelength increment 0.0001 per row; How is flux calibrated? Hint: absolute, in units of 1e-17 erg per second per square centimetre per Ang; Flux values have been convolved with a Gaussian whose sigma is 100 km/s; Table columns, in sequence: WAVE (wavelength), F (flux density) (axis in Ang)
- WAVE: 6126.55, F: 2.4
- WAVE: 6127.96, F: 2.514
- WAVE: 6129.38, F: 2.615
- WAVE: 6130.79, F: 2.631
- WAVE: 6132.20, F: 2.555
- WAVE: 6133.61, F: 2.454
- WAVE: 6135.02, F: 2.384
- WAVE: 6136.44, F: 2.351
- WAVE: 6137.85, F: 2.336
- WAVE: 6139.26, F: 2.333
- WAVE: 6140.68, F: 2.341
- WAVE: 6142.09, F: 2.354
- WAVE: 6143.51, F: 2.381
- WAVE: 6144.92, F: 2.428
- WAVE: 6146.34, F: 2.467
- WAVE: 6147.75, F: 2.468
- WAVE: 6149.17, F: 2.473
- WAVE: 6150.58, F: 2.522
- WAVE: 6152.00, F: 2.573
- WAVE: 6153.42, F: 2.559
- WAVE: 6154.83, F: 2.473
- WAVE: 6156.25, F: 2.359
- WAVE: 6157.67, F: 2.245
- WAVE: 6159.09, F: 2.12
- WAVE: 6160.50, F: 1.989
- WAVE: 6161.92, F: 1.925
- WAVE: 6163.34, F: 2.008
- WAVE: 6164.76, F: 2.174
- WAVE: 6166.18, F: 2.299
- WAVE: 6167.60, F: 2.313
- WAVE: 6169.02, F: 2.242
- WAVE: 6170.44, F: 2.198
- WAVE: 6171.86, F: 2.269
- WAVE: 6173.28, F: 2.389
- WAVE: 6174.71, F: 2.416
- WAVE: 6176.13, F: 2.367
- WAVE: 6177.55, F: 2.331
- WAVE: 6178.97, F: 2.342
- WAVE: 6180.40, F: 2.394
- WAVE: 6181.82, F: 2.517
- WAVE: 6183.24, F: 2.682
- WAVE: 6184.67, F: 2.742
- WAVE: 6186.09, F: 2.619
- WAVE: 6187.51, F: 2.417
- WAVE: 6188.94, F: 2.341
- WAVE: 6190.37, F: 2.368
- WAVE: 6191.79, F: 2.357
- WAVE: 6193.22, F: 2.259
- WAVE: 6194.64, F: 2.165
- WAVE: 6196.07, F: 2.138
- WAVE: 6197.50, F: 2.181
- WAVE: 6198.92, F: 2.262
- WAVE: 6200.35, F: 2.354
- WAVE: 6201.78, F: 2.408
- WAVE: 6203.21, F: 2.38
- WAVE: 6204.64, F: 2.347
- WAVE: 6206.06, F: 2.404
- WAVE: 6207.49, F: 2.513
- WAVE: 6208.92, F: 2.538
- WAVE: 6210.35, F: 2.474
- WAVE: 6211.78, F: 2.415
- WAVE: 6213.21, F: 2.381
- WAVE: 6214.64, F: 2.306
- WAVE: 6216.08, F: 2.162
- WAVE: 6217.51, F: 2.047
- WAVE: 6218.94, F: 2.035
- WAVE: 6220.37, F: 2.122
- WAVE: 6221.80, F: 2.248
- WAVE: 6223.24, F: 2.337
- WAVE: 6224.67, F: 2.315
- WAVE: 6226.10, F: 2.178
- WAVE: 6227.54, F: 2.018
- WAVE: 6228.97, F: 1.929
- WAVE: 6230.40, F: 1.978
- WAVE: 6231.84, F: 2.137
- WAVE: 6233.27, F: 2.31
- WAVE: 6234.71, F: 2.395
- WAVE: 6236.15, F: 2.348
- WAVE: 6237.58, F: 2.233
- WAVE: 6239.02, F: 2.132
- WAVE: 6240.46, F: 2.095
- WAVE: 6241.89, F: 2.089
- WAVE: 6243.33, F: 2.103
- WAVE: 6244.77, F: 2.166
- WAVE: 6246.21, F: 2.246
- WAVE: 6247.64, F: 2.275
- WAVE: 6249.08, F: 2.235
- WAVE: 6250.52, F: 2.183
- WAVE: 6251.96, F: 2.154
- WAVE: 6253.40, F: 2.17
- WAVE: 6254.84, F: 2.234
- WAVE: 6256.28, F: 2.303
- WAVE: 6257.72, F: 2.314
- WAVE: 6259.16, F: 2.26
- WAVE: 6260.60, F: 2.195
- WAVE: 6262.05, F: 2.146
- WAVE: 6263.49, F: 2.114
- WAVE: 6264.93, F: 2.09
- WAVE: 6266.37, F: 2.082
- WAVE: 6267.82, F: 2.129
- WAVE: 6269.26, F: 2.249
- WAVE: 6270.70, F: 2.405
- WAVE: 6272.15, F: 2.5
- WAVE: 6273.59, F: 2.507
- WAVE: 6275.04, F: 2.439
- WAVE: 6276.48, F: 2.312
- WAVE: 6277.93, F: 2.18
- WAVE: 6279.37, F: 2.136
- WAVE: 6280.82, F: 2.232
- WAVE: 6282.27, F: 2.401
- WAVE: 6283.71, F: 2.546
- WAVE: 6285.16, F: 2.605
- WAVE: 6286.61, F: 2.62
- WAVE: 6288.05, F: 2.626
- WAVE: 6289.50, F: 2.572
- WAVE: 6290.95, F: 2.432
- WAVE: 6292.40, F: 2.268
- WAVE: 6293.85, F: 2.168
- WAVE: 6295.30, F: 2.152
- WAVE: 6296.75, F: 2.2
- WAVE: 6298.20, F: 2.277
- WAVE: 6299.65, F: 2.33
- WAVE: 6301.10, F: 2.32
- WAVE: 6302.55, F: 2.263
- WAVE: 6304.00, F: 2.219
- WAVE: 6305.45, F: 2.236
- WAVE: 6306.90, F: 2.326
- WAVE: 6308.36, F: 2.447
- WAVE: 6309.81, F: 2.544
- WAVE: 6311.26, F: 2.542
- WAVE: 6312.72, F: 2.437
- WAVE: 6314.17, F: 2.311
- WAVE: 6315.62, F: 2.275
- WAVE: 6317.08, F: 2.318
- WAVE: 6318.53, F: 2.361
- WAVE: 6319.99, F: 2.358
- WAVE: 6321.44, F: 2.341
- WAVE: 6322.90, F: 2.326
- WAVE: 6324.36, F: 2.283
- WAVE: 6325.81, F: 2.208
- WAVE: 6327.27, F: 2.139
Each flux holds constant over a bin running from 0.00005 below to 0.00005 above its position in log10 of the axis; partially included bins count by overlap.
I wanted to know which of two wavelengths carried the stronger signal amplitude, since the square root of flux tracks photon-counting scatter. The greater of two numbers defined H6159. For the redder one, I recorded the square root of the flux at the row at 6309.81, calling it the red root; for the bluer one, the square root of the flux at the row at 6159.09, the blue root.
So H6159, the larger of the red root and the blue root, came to 1.59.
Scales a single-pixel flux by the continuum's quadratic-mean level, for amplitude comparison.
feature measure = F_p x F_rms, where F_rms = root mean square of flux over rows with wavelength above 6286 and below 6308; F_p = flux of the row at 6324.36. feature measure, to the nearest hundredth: 5.34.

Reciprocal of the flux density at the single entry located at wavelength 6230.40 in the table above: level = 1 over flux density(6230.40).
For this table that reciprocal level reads 0.506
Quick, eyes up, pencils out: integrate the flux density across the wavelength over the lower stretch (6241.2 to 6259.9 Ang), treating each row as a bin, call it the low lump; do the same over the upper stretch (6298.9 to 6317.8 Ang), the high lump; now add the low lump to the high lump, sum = 85.8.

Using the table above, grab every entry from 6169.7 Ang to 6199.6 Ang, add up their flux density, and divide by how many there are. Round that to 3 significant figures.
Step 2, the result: 2.37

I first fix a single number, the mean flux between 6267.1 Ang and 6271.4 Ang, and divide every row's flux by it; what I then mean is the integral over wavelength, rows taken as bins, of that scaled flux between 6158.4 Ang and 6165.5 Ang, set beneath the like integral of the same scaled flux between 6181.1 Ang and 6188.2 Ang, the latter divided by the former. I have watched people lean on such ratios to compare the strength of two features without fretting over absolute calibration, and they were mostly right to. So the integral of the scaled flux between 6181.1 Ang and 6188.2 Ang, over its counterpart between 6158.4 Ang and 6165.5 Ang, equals 1.27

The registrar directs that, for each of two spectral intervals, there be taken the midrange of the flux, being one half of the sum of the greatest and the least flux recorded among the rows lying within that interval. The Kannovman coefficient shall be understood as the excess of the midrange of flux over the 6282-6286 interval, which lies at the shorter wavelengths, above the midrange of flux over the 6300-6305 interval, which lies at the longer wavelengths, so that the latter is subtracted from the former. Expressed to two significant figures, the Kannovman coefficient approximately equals 0.23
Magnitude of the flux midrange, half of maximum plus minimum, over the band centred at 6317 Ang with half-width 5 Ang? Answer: -0.930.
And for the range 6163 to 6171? -0.836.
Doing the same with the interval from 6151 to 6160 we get -0.926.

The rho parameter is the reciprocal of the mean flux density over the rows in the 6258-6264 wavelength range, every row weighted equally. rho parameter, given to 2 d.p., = 0.46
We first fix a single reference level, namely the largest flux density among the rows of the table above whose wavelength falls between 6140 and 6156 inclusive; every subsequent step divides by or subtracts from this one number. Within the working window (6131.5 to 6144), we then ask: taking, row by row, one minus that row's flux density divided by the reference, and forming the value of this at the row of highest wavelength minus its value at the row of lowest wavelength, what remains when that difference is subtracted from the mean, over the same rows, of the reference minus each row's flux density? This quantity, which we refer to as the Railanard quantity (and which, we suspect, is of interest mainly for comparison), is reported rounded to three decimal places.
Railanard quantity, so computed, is 0.118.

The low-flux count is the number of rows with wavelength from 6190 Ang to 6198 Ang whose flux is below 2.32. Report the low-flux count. 4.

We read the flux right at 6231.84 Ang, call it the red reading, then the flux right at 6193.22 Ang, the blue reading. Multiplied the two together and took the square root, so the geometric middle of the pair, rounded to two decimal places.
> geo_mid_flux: 2.20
